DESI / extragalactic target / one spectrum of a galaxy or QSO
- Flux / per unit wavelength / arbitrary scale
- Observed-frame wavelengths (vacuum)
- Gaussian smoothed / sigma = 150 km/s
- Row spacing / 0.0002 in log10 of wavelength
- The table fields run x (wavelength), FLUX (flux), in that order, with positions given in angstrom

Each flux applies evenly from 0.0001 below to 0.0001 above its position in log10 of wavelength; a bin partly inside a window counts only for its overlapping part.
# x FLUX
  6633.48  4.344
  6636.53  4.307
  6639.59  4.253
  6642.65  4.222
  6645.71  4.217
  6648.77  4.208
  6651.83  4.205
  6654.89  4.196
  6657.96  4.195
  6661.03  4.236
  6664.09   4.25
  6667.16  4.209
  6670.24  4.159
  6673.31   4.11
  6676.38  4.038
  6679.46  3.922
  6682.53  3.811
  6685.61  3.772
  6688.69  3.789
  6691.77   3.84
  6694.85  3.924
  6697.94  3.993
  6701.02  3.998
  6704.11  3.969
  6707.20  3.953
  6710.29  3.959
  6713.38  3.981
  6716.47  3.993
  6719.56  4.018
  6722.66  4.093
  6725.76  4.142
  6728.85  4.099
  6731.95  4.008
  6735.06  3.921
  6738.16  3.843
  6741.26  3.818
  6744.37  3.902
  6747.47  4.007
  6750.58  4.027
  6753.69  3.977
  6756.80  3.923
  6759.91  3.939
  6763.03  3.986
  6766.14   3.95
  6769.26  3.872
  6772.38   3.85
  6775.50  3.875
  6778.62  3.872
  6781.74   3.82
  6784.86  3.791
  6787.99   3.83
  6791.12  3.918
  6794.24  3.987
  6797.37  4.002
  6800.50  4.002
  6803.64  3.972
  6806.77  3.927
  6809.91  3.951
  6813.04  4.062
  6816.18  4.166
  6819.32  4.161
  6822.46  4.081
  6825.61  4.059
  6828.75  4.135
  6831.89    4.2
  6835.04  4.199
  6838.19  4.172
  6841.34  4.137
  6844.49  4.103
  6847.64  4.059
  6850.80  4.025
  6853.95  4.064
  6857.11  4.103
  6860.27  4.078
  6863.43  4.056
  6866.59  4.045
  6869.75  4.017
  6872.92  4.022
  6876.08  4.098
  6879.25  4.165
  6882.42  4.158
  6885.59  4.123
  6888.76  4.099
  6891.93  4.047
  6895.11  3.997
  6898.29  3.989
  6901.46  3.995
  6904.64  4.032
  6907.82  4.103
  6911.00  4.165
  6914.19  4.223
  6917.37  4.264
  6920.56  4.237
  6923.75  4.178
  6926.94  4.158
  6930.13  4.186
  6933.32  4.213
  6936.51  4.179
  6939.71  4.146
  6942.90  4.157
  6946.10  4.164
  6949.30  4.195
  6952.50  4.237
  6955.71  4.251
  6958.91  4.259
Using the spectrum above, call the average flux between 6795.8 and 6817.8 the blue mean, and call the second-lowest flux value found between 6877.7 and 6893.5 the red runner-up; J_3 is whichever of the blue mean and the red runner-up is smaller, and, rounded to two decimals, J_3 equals 4.01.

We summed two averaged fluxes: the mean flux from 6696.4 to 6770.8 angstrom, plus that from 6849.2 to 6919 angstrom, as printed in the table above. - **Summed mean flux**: 8.06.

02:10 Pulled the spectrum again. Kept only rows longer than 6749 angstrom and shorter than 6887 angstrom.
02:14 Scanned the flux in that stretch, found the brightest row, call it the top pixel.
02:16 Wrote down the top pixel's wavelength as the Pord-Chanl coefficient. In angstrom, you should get 6831.89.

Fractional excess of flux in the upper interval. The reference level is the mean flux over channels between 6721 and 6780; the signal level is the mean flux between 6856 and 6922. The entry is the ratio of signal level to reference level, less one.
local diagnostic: 0.04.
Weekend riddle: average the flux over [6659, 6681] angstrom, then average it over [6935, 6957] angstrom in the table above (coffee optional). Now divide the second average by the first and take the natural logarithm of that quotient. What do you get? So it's 0.01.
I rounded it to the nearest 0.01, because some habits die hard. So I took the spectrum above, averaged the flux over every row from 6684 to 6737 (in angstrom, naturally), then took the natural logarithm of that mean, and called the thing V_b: 1.38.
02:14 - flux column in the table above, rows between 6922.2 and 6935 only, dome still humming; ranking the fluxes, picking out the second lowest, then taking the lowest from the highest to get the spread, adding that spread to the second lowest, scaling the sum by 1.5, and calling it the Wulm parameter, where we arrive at 6.35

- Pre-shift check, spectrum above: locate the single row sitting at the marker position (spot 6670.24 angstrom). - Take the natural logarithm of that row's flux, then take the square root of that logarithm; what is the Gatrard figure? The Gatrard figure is 1.19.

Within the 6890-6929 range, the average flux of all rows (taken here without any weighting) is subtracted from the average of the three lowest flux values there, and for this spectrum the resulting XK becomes -0.122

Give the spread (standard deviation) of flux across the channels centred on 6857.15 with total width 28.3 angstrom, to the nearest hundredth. 0.03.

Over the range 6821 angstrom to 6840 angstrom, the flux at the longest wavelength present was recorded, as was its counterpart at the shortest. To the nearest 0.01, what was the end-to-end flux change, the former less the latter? 0.09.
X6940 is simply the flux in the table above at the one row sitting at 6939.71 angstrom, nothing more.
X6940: 4.146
